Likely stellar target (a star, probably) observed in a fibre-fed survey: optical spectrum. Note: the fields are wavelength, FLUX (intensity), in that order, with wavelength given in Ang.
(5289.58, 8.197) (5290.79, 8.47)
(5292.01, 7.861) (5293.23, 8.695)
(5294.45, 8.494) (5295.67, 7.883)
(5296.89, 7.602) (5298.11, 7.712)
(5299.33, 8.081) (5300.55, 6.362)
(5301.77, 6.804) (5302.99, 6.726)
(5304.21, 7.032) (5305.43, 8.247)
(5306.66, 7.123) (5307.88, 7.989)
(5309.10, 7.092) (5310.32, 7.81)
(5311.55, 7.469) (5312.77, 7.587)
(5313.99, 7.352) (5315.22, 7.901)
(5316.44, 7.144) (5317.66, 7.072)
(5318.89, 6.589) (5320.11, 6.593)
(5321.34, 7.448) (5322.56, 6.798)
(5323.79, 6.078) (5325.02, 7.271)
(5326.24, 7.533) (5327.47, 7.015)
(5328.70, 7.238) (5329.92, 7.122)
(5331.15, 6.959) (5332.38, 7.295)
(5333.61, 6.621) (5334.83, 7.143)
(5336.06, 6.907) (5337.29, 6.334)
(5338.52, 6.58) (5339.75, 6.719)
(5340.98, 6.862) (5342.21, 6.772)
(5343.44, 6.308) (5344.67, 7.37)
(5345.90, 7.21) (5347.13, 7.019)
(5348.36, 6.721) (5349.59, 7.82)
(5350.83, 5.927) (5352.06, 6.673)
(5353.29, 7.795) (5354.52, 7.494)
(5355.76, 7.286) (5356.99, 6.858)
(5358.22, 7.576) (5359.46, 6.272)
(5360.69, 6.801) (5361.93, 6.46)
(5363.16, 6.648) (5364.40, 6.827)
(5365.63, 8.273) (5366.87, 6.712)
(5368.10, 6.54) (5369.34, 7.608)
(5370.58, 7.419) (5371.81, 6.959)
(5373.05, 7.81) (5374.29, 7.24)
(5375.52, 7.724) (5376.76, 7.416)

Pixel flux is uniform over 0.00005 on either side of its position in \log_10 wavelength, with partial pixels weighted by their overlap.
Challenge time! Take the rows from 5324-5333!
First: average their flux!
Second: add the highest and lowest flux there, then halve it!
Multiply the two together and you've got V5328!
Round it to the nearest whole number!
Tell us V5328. 52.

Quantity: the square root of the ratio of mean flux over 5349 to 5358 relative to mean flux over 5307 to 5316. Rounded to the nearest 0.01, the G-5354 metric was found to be 0.97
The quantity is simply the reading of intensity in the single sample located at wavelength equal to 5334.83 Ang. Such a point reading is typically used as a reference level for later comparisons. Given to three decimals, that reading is 7.143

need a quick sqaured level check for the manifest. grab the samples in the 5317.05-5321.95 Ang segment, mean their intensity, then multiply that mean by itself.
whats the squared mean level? 48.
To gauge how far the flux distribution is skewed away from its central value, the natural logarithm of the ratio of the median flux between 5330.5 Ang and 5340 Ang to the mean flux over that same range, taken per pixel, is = -0.001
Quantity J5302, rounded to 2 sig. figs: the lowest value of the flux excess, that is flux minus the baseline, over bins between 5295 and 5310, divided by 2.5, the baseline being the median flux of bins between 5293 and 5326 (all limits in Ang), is -0.40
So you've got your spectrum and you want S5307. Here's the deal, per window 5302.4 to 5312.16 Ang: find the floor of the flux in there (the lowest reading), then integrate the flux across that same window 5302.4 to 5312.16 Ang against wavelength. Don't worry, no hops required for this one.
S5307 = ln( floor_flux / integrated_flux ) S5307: -2.38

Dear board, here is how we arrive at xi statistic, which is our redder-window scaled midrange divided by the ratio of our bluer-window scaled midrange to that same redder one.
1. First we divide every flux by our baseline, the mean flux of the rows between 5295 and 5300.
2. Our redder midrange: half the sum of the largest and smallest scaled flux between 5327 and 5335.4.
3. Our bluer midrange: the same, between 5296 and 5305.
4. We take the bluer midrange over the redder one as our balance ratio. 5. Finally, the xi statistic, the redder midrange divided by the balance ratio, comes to 0.86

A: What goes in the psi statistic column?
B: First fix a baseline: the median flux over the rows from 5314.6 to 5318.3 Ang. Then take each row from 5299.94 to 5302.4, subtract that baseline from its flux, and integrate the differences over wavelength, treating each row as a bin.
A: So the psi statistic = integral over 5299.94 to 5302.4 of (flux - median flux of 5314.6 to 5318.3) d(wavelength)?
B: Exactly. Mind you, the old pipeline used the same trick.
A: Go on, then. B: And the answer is -1.4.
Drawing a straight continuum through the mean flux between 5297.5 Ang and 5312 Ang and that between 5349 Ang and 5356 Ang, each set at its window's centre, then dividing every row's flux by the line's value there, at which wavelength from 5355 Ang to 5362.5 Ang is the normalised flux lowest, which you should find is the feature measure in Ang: 5359.46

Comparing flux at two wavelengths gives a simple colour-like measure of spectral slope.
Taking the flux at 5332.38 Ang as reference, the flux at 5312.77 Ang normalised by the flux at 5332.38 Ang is 1.04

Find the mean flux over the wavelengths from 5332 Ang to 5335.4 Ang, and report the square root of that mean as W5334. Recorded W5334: 2.65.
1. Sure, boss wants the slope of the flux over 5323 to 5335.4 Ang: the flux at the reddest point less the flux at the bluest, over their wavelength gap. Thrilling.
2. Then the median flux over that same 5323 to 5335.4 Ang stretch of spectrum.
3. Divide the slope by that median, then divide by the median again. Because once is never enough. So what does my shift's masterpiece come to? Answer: 0.0019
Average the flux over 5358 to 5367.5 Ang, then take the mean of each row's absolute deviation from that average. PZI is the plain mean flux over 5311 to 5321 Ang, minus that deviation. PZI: 6.7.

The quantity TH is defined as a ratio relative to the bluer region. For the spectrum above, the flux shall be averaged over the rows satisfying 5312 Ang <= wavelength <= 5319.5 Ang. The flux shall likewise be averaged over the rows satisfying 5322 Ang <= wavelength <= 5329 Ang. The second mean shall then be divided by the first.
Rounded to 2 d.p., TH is 0.96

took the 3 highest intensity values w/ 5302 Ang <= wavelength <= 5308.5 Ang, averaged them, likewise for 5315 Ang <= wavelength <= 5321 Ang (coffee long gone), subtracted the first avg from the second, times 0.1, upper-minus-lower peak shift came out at -0.04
